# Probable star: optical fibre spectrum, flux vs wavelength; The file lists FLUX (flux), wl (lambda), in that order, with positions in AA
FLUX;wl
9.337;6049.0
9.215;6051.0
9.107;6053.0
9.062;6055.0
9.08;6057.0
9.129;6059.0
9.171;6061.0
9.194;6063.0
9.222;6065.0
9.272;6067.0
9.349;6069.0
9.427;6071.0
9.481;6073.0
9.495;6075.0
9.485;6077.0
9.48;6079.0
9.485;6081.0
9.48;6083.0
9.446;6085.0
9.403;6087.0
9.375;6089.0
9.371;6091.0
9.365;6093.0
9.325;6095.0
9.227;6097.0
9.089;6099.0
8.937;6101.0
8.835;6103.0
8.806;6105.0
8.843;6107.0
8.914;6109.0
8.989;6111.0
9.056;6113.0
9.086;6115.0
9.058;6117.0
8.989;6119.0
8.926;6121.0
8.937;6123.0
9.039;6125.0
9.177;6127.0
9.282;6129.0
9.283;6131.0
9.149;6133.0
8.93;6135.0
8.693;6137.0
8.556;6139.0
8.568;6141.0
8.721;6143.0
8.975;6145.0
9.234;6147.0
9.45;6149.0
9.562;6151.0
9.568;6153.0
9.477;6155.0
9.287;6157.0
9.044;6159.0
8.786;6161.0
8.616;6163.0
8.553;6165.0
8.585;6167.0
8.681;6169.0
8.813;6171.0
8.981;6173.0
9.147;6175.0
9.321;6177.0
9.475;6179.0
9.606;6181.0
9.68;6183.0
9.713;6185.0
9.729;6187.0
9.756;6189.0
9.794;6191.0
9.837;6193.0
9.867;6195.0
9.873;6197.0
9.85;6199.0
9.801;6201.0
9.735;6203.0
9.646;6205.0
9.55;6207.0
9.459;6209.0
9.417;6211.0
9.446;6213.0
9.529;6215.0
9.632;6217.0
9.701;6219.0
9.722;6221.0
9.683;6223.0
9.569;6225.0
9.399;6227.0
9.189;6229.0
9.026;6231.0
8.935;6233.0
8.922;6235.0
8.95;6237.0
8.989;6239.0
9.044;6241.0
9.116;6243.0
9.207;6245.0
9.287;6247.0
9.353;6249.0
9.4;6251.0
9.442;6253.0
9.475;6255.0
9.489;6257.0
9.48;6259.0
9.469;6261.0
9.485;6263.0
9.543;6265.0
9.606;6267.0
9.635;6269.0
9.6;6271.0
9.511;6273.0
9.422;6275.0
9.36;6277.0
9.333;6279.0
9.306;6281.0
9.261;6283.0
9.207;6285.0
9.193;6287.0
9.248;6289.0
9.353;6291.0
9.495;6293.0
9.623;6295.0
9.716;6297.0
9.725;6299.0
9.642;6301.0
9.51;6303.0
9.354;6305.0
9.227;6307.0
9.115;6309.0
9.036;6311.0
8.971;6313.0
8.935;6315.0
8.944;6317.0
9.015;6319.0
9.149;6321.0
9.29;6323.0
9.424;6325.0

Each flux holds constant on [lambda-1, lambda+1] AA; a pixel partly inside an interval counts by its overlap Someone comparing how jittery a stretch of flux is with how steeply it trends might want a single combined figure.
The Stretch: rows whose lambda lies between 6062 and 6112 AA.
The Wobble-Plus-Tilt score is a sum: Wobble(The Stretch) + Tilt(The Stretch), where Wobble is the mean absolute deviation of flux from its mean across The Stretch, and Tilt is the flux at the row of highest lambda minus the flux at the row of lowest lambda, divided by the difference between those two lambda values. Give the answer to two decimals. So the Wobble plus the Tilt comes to 0.19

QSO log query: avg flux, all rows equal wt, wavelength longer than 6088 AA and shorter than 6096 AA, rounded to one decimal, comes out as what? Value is 9.4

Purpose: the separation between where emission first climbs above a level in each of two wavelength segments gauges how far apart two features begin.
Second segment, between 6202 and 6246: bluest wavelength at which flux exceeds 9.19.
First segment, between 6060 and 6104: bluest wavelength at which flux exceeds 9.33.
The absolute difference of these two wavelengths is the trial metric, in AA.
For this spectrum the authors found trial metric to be 134 AA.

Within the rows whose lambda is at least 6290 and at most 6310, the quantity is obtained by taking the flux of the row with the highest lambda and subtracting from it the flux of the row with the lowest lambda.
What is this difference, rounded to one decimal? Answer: -0.2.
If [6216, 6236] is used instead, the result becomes -0.7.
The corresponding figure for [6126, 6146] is -0.2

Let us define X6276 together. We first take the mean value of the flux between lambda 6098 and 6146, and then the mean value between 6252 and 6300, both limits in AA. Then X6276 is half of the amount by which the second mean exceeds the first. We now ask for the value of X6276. 0.25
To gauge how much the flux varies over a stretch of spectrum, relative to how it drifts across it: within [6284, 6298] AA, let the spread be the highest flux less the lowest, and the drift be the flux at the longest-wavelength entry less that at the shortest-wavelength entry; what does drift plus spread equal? 1.0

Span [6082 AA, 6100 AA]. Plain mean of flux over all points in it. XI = 9.3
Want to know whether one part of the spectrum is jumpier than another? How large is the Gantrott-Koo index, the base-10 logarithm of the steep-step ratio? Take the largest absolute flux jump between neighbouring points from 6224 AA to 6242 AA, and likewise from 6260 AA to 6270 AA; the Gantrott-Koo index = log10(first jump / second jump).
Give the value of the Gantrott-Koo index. 0.5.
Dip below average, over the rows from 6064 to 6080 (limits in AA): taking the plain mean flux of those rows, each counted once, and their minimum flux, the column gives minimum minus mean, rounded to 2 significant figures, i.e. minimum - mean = -0.18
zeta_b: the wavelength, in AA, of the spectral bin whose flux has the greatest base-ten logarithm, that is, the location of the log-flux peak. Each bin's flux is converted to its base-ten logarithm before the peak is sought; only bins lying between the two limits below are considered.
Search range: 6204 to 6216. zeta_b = 6205.0 AA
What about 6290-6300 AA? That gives 6299.0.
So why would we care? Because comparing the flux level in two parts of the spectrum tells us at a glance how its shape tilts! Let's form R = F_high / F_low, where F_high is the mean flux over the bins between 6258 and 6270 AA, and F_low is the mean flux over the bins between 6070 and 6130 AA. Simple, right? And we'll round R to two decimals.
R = 1.04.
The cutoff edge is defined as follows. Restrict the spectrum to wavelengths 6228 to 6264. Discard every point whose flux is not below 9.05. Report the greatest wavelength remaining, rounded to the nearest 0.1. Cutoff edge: 6241.0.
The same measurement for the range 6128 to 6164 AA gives 6163.0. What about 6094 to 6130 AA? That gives 6125.0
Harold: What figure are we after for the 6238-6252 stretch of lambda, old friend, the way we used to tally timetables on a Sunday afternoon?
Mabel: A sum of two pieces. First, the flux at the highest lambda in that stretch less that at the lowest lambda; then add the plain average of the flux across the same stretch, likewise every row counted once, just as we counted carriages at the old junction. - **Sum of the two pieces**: 9.6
